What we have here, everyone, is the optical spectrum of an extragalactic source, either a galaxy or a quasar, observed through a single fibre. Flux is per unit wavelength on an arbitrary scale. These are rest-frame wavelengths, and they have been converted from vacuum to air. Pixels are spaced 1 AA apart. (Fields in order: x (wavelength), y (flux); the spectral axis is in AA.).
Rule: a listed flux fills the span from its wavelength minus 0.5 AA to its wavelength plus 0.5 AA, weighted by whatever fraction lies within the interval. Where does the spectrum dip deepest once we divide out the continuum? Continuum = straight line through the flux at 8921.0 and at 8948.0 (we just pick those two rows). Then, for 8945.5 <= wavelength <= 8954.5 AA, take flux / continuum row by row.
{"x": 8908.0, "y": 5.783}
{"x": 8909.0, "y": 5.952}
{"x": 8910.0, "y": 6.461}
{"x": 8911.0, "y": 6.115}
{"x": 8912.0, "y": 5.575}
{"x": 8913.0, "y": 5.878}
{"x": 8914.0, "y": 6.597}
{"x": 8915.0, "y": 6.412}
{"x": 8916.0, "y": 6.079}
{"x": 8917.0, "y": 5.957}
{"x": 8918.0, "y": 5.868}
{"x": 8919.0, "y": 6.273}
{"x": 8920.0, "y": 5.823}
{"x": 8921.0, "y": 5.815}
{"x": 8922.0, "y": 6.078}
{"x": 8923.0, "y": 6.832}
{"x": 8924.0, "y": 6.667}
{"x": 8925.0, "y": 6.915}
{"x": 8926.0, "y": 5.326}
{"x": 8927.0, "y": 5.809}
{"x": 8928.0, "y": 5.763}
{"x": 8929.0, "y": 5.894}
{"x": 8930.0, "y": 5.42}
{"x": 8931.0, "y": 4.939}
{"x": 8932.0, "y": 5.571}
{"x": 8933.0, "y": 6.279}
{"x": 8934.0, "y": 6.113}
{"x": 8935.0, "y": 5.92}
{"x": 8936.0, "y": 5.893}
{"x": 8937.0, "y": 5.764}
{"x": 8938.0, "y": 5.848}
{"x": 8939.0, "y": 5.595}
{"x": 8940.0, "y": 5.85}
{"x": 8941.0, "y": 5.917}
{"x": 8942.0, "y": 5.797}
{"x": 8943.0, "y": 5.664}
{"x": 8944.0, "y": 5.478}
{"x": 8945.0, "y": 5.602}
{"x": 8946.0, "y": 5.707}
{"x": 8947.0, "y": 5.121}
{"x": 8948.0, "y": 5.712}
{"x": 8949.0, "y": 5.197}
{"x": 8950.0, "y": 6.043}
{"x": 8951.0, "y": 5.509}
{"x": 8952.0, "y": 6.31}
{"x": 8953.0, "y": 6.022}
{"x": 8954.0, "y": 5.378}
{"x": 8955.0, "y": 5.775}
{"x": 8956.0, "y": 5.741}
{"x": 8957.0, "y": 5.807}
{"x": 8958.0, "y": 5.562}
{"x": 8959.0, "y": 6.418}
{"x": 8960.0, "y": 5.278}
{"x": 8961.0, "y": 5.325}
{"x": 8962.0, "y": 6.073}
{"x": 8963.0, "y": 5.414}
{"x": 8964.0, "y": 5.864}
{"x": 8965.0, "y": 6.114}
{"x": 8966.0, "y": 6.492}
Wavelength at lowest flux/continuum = 8947.0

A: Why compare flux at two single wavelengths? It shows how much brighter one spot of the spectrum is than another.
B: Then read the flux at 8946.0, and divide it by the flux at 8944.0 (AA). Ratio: 1.04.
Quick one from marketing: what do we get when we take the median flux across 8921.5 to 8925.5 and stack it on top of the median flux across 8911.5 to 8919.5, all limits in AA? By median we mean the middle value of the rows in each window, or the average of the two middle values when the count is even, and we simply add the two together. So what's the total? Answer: 12.8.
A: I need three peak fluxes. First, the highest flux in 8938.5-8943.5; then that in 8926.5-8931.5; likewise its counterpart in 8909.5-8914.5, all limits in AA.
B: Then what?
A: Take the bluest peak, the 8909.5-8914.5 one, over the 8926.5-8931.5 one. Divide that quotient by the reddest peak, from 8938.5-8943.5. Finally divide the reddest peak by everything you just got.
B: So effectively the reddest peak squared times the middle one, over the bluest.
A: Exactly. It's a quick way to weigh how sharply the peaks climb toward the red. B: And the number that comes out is 31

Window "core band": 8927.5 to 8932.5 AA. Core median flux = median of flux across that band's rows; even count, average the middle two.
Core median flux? 5.6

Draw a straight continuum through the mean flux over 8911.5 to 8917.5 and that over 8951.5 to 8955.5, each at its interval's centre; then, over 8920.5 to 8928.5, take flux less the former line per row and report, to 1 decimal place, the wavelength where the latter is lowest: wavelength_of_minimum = 8926.0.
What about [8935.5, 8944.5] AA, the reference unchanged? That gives 8944.0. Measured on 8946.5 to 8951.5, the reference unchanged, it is 8947.0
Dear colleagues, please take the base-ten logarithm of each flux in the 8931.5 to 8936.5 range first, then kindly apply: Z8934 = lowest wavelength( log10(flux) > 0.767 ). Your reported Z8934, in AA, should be 8933.0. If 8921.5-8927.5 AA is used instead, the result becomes 8922.0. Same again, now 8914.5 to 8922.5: 8915.0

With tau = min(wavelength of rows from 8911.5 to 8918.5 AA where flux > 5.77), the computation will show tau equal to 8913.0 AA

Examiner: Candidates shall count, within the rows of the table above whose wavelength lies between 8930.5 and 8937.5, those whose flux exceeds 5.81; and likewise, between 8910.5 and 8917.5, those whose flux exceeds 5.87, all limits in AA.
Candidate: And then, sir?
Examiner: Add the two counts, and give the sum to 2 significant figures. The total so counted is 10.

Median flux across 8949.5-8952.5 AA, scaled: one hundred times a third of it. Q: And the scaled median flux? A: 201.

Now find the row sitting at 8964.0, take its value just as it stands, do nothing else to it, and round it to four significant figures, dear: 5.864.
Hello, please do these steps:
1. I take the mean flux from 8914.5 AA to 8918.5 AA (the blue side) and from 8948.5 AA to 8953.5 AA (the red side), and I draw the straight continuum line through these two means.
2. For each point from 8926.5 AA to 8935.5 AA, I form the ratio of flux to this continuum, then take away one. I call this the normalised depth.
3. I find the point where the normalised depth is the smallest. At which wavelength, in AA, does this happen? 8931.0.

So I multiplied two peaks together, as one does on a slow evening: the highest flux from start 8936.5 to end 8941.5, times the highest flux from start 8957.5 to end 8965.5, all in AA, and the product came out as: 38.0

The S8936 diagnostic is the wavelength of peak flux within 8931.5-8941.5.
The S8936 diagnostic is 8933.0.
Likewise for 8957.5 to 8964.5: 8959.0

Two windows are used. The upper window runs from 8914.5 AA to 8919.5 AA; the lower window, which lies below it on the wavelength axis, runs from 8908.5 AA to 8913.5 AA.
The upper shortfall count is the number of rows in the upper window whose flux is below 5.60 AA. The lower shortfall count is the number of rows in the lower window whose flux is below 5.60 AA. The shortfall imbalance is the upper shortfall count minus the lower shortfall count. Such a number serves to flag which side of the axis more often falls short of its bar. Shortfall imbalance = -1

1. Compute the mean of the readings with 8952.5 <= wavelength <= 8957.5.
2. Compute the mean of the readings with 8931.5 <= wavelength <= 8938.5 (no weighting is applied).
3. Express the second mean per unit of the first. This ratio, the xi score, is 1.03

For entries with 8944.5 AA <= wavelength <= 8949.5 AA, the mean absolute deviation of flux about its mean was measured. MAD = 0.25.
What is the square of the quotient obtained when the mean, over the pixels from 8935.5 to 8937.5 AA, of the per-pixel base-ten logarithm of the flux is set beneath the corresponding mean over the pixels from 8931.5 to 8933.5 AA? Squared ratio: 1.02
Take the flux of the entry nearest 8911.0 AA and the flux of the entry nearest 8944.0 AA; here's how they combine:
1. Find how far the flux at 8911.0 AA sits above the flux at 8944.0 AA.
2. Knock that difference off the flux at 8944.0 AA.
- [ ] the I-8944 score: 4.8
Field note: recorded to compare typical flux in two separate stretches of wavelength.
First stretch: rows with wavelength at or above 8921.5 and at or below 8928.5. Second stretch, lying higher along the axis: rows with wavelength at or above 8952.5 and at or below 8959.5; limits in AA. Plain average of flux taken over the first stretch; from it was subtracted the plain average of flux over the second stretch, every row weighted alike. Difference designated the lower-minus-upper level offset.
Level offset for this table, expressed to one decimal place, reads 0.4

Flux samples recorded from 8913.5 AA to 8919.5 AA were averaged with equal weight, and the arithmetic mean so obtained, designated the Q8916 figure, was 6.2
